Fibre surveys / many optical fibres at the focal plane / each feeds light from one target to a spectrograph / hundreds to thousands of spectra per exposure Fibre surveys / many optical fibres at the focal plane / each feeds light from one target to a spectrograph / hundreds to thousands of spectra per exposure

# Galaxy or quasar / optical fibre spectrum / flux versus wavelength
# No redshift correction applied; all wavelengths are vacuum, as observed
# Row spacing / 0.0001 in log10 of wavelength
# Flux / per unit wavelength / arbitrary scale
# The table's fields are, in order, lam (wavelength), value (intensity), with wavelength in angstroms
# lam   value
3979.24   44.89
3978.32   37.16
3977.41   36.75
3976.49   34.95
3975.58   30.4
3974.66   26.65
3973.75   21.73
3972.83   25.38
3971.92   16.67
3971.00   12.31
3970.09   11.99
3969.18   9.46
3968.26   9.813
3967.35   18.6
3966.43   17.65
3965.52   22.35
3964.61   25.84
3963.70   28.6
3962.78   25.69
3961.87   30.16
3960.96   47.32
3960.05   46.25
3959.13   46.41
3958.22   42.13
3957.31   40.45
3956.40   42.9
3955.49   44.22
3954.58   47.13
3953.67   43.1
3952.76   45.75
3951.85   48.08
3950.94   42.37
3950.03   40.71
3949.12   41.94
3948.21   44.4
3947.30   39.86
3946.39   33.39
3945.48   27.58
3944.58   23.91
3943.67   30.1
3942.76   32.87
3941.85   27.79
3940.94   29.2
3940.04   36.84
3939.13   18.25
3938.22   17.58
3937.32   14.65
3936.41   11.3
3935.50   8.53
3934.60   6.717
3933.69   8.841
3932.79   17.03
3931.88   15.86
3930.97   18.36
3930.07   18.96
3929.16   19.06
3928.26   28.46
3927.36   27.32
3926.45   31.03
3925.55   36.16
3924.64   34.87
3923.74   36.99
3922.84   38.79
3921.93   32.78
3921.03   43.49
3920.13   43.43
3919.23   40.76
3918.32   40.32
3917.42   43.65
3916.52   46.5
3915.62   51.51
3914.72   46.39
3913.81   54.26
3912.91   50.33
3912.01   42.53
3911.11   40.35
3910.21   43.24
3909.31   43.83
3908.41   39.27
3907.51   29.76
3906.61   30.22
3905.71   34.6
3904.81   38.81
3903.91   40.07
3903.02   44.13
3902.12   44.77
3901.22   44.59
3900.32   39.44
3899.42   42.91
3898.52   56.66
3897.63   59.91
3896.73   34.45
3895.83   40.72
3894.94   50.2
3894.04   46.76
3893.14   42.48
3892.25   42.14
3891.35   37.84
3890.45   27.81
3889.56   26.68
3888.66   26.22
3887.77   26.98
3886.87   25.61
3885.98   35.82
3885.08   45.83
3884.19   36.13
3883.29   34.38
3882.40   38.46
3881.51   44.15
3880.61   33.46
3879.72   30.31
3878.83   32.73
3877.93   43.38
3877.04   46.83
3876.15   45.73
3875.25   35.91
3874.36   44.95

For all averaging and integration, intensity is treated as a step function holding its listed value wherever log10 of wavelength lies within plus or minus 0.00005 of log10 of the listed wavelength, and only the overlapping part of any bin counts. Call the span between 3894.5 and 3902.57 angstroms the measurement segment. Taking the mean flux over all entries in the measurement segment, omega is 46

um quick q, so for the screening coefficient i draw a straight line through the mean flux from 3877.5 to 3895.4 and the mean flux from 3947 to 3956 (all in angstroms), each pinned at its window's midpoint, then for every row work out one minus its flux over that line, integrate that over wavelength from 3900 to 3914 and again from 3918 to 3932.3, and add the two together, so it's 2.3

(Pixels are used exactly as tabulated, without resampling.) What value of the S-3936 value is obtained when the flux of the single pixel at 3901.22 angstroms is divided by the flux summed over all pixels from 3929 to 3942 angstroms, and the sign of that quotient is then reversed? -0.17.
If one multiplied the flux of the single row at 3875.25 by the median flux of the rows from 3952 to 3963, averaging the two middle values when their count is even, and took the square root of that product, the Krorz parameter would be 40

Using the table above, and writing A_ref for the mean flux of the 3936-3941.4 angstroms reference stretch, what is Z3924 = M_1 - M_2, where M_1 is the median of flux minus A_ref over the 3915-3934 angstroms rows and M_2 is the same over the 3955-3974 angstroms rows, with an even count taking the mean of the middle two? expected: 9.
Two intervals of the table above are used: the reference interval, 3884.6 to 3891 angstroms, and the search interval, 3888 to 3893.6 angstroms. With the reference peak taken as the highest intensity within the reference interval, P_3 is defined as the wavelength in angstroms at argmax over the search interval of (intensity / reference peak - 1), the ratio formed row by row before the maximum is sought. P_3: 3893.14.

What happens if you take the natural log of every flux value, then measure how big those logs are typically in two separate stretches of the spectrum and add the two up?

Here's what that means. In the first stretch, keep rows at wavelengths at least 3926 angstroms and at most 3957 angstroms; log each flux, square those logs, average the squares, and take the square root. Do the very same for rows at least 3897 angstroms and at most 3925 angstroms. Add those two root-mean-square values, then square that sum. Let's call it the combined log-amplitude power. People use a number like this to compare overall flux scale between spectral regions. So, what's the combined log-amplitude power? 49.4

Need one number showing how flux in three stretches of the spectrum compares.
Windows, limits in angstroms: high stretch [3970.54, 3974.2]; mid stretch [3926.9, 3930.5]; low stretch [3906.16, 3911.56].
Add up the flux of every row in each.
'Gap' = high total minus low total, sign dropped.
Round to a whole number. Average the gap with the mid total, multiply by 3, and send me 367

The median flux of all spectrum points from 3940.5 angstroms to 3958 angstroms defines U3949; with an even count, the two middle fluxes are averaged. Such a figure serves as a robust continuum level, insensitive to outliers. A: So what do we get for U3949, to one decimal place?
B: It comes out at 40.7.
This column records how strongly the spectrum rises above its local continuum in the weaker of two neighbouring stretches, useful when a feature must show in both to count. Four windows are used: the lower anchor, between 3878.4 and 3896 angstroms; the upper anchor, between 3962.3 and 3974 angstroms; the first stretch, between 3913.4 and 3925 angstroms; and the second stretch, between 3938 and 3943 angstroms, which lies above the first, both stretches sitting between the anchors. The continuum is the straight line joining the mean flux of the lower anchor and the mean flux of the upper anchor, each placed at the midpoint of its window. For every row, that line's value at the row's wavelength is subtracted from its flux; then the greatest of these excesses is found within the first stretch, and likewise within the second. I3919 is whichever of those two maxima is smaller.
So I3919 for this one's 11.9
